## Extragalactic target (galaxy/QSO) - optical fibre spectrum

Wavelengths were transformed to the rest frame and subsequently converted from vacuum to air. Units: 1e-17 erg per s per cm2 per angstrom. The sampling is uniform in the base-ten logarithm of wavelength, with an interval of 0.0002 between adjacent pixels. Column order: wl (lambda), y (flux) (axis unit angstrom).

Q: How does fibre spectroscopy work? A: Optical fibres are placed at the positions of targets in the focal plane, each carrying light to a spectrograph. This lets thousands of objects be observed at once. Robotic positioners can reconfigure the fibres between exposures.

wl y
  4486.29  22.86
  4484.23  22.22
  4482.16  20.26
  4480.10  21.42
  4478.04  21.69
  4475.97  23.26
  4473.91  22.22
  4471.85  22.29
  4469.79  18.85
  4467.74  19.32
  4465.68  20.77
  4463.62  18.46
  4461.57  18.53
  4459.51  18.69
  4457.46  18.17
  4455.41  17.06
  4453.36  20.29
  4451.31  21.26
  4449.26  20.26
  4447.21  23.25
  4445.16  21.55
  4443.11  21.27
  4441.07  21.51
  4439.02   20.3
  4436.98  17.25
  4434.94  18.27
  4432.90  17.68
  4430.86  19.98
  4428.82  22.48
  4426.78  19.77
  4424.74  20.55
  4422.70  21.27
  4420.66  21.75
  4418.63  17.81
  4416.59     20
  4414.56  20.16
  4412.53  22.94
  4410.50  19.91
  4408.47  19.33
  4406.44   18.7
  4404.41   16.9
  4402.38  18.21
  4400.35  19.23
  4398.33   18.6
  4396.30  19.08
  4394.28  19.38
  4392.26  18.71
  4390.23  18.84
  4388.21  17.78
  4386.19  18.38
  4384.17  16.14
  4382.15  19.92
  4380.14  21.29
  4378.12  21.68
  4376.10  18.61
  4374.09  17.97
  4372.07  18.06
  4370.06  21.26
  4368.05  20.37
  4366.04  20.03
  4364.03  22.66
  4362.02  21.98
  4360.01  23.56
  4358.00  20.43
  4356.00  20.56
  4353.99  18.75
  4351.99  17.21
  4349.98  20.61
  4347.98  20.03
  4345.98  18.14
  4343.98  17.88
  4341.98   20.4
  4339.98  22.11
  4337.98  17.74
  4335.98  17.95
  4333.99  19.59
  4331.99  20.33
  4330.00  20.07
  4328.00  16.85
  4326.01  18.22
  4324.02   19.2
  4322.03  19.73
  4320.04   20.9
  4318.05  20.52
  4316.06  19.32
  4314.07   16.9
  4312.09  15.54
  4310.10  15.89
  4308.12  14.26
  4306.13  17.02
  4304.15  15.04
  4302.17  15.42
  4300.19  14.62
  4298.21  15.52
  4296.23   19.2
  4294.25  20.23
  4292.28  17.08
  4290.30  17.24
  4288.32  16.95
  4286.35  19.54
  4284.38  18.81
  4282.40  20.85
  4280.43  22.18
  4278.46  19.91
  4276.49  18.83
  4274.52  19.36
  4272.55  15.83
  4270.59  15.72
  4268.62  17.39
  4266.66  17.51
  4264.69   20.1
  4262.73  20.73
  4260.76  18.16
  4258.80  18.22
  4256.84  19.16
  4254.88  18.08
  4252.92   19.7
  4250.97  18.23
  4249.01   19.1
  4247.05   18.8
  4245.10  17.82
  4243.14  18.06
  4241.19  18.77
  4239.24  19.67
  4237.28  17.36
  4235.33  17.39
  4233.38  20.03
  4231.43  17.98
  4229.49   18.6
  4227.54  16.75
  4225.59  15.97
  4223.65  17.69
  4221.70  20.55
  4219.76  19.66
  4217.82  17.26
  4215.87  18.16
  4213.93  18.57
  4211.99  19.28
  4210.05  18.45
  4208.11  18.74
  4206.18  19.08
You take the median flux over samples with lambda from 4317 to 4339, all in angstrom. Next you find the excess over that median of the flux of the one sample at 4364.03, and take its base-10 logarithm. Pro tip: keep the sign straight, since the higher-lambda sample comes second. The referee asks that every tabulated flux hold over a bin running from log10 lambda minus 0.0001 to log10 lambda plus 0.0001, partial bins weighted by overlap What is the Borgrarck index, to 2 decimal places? 0.49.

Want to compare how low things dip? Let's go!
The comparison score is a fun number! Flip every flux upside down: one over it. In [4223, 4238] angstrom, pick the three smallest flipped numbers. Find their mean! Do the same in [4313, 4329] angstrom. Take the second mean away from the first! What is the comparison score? 0.0040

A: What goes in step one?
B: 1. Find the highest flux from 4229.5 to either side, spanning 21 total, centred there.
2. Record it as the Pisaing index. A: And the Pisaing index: 20.55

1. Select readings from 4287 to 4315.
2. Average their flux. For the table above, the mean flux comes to 16.5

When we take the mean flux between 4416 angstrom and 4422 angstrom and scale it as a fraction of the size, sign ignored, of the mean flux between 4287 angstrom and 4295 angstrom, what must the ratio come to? 1.11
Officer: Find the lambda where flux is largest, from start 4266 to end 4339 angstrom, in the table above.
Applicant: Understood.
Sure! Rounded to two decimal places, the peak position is 4280.43 angstrom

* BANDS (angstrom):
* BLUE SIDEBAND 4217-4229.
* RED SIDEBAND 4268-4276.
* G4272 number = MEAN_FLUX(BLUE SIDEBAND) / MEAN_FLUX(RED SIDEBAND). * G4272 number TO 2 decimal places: 1.05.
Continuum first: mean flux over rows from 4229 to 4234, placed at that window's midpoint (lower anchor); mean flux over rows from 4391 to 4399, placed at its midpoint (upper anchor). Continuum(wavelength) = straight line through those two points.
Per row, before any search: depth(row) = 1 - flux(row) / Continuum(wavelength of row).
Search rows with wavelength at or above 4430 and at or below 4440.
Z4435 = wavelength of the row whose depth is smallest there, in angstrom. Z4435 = 4439.02 angstrom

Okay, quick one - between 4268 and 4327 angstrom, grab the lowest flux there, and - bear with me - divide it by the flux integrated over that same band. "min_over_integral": 0.013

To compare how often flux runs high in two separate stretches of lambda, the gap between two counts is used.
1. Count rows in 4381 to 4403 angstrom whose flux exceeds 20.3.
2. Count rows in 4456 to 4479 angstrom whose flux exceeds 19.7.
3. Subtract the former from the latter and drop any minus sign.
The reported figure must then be 5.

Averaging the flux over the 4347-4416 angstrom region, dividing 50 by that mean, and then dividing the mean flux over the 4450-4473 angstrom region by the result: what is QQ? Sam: 7.6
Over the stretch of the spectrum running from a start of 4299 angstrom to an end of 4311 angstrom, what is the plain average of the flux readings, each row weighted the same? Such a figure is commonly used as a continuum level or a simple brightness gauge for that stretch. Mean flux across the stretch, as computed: 15.4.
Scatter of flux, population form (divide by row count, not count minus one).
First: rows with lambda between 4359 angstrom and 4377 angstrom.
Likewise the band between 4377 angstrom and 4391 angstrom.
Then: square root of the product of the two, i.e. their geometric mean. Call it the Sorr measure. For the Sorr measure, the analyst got 1.87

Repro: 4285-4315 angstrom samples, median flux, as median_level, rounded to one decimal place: 16.9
